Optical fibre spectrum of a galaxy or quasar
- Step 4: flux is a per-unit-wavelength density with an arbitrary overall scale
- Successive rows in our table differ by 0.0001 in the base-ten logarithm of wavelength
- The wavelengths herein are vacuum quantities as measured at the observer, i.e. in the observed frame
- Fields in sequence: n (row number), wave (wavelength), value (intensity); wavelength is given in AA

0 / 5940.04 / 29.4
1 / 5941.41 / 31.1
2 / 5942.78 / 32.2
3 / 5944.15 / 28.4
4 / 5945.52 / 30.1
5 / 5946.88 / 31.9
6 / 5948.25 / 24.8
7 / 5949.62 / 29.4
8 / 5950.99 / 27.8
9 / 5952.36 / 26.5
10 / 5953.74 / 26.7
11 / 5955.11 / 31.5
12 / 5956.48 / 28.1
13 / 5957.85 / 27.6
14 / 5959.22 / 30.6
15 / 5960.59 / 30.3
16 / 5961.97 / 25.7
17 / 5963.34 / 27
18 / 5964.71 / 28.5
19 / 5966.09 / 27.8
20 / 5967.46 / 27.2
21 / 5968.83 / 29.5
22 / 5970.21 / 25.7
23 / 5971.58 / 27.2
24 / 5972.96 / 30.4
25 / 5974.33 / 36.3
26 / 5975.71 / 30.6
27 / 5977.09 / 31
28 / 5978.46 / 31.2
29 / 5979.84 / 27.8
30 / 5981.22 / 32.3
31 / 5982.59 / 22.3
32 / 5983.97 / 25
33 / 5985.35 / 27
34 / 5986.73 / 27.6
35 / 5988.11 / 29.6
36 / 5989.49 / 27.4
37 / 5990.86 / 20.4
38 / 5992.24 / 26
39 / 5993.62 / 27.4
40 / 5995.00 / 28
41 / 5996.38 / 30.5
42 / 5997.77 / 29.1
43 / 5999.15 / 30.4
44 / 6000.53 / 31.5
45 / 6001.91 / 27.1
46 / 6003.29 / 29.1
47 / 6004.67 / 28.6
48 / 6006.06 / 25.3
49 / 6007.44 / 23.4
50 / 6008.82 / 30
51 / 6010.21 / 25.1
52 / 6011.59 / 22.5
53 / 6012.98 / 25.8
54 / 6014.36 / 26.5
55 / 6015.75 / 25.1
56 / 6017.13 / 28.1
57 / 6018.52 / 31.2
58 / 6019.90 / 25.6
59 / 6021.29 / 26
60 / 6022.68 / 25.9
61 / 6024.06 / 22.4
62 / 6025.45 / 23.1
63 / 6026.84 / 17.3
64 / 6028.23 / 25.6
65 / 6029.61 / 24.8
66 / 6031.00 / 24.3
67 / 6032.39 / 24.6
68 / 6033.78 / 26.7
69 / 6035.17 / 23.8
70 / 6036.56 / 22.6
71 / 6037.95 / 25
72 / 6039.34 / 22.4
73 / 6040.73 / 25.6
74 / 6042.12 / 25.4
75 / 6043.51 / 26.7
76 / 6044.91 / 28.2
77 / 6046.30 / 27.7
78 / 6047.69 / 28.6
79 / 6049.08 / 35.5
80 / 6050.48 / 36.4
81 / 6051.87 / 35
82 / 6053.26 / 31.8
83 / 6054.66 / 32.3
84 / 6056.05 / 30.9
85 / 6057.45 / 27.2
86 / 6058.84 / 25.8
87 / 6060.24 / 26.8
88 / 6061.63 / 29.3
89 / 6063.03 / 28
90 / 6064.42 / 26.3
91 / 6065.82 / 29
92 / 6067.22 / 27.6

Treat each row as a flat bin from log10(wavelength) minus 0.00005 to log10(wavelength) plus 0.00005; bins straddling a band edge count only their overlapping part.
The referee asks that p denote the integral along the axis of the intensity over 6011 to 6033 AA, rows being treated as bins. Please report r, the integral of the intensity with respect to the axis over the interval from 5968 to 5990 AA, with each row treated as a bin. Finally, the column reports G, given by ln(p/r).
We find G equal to -0.14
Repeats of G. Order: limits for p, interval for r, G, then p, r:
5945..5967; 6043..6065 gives -0.05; 624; 656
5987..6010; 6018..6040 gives 0.17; 637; 537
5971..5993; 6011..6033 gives 0.13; 622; 549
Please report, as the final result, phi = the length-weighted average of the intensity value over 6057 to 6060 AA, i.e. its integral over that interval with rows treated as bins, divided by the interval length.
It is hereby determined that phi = 26.5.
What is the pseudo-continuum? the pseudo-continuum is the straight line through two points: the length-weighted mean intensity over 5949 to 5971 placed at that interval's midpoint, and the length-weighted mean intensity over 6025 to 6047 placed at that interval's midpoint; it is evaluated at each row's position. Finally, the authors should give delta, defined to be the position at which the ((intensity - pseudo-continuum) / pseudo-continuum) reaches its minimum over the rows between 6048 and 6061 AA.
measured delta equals 6058.84 AA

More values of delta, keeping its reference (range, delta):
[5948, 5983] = 5982.59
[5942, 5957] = 5948.25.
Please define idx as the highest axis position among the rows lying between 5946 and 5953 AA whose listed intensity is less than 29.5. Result 5952.36 AA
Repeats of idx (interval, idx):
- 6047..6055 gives 6047.69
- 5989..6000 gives 5997.77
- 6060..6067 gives 6065.82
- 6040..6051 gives 6047.69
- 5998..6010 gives 6007.44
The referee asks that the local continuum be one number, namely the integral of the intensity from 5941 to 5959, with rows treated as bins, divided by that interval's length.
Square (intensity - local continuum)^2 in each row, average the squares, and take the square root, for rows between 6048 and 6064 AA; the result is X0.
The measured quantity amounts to 25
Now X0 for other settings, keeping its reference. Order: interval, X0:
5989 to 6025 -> 21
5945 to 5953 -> 8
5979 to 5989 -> 18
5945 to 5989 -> 14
